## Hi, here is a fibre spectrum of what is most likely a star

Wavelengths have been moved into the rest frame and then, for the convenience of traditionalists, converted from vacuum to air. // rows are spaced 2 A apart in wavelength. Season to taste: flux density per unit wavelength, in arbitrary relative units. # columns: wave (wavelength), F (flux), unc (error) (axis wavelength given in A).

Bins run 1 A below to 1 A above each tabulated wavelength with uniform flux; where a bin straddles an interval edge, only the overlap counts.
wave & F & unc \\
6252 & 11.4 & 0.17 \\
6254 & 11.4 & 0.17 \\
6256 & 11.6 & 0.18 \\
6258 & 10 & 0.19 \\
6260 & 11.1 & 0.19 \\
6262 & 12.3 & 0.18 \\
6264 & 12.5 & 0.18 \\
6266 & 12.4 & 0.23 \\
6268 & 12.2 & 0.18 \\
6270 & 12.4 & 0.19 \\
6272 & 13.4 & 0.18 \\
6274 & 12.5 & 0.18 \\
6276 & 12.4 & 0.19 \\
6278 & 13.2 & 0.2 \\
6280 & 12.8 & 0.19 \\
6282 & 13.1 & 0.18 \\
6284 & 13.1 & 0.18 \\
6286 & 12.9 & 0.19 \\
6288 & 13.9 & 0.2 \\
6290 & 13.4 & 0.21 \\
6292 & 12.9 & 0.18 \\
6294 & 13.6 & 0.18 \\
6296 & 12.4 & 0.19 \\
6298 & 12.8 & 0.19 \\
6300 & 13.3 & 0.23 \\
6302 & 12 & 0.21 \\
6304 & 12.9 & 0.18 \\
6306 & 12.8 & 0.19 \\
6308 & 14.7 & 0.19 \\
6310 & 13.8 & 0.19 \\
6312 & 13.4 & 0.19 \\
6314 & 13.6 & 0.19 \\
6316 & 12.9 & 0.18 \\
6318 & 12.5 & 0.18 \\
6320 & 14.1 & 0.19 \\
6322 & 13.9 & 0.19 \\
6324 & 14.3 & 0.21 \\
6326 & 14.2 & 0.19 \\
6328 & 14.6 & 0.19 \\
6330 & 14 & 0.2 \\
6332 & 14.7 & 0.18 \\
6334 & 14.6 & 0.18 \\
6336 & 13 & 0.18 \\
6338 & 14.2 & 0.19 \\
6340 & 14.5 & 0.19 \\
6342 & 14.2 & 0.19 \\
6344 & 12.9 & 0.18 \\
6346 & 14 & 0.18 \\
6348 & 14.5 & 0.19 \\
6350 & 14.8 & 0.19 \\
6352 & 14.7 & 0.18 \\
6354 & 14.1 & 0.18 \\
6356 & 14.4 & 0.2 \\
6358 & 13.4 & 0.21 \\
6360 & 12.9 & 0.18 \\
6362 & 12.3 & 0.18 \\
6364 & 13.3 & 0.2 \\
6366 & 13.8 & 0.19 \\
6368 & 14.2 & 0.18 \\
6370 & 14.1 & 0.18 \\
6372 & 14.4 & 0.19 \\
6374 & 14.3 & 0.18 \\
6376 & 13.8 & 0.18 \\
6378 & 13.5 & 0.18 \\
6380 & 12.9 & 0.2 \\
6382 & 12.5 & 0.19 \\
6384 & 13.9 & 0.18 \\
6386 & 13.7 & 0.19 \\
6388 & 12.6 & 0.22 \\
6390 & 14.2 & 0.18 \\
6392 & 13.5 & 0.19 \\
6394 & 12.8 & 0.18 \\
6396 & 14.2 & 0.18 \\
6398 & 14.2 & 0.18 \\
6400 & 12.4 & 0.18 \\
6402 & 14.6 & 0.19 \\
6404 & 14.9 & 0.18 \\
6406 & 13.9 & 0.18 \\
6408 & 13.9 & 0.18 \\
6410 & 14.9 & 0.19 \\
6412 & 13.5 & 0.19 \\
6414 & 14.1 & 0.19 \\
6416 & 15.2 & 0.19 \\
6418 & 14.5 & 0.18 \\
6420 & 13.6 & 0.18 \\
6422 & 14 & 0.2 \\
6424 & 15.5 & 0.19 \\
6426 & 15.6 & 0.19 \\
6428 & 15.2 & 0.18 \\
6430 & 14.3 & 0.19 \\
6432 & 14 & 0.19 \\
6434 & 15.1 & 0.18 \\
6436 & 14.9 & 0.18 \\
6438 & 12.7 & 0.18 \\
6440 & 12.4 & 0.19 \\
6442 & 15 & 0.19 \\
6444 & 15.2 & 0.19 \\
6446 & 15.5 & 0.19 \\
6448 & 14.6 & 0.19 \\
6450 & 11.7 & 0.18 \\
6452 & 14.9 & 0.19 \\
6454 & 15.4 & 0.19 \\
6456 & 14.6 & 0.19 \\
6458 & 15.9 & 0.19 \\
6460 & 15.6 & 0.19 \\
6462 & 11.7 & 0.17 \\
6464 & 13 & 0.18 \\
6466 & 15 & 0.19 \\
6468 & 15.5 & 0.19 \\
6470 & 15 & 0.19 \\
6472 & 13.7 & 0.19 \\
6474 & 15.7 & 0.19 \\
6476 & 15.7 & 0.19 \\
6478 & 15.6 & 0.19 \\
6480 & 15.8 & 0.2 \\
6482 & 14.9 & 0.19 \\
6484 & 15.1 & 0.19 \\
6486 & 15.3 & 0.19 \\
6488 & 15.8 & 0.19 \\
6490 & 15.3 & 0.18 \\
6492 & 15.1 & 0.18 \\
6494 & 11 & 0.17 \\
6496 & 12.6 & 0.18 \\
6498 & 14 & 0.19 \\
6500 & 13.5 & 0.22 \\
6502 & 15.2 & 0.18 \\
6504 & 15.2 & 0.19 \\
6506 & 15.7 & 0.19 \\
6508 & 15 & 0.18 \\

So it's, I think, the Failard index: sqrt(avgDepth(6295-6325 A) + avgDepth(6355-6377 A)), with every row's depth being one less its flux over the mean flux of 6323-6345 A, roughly 0.29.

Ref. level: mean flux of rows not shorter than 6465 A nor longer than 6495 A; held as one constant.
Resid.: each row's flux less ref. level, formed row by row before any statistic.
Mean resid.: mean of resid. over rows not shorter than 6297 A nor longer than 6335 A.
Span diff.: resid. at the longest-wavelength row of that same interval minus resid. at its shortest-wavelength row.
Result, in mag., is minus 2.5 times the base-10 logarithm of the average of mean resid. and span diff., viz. 1.6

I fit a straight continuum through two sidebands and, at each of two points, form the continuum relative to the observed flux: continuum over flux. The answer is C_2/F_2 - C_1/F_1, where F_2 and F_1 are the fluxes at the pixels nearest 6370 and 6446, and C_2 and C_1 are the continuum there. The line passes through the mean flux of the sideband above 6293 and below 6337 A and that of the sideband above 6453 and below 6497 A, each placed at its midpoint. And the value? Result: 0.05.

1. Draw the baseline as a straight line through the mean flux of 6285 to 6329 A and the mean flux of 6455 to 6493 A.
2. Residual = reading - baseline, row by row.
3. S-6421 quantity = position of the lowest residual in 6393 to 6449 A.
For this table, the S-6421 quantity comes 6440 A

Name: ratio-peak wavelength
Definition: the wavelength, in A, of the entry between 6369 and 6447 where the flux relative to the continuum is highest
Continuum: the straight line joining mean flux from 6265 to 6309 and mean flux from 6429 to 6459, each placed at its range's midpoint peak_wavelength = 6426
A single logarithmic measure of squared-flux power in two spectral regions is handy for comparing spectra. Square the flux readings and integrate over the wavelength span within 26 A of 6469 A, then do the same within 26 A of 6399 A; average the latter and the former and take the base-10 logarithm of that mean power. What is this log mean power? 4.03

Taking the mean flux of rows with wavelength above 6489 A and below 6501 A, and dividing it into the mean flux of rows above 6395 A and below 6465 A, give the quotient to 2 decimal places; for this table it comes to 1.05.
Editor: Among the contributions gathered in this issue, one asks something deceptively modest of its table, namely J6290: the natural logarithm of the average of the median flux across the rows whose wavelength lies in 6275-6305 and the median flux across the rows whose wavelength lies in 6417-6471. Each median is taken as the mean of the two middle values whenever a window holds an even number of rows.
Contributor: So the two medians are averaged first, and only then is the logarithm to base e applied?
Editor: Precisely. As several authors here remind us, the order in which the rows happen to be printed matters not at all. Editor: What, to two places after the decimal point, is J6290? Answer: 2.63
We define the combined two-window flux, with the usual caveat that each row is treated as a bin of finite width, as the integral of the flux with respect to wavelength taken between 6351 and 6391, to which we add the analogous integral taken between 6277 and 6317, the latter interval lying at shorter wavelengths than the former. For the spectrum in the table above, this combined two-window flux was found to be 1073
